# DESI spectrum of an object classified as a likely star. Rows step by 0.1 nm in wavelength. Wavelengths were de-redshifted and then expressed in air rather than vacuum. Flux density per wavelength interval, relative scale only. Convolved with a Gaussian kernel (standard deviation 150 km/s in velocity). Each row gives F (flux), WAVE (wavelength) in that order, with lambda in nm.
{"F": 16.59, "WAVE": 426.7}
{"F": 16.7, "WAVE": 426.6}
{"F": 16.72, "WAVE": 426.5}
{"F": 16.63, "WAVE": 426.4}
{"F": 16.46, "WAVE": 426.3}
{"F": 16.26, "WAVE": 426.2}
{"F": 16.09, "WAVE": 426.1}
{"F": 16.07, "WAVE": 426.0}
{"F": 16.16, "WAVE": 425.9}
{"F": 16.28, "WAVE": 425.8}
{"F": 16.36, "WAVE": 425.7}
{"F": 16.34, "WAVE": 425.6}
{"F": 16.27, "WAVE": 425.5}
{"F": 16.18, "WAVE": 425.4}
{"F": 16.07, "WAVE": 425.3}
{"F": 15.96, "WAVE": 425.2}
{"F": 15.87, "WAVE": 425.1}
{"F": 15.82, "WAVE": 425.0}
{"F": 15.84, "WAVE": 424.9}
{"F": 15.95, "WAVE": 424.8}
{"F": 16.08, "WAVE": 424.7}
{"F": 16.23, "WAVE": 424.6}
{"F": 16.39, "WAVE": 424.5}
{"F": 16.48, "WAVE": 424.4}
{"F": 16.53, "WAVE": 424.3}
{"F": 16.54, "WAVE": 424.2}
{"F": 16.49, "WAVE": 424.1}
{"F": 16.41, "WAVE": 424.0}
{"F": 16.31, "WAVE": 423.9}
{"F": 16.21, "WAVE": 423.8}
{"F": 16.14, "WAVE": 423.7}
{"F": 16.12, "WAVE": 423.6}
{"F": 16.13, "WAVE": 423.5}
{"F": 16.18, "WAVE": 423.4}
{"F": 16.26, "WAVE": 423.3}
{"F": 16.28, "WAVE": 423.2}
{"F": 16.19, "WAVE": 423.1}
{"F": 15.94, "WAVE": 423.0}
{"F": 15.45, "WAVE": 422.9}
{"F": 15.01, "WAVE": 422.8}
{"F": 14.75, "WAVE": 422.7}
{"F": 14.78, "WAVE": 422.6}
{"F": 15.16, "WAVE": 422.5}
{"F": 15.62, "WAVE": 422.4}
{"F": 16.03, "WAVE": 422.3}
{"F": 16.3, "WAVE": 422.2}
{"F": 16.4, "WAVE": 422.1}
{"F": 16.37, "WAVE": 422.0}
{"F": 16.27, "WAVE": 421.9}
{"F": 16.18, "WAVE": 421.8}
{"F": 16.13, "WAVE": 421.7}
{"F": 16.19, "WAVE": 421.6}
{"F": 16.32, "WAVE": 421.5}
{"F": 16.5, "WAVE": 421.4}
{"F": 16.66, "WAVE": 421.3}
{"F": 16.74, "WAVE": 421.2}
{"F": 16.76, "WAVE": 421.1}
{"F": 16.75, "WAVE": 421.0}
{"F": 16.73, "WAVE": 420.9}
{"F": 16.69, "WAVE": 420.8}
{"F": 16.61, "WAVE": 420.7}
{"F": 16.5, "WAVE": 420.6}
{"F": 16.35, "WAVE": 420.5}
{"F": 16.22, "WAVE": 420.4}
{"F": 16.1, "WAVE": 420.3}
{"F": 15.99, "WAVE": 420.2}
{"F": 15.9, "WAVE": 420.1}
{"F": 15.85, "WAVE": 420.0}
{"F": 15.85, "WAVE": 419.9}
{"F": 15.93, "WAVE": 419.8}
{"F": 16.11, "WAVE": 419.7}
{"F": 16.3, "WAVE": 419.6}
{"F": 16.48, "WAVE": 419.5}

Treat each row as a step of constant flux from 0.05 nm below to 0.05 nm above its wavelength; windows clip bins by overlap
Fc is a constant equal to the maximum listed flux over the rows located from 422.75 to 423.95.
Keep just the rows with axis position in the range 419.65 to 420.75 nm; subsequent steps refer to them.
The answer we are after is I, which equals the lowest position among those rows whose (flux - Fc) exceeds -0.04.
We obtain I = 420.5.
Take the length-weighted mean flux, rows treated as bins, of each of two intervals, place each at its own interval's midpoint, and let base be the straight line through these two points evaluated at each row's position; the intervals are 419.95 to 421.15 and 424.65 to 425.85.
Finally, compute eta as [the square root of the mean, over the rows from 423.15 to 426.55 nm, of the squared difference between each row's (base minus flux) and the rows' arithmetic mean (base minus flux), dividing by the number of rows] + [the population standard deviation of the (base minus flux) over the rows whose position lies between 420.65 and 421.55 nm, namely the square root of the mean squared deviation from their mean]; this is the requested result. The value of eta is 0.36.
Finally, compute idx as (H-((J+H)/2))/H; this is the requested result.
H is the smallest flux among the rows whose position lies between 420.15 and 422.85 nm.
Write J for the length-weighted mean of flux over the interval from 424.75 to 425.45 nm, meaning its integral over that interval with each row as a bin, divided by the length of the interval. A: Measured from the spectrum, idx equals -0.04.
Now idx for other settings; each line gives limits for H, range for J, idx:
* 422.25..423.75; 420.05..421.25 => -0.06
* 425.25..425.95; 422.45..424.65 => 0.00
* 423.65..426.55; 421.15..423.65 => -0.01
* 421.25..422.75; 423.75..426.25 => -0.05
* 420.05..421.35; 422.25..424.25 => 0.00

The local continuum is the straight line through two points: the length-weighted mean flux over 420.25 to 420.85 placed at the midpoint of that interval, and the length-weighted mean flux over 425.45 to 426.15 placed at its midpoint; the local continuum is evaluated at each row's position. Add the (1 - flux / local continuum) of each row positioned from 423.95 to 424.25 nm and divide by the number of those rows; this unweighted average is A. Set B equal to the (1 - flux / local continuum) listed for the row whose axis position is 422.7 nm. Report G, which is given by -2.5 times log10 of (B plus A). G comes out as 2.7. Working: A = -0.012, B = 0.10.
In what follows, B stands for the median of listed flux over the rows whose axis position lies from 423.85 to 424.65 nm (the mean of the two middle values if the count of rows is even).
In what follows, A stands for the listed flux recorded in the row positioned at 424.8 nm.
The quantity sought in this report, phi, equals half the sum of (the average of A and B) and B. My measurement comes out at 16.3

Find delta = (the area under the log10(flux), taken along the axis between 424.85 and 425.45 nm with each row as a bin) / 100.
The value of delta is 0.0072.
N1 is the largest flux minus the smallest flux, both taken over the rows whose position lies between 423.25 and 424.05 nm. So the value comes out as 0.3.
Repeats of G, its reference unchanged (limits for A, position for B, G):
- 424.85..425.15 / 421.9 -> 3.8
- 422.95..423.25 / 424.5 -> 6.0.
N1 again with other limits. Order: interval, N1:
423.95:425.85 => 0.7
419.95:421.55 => 0.9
